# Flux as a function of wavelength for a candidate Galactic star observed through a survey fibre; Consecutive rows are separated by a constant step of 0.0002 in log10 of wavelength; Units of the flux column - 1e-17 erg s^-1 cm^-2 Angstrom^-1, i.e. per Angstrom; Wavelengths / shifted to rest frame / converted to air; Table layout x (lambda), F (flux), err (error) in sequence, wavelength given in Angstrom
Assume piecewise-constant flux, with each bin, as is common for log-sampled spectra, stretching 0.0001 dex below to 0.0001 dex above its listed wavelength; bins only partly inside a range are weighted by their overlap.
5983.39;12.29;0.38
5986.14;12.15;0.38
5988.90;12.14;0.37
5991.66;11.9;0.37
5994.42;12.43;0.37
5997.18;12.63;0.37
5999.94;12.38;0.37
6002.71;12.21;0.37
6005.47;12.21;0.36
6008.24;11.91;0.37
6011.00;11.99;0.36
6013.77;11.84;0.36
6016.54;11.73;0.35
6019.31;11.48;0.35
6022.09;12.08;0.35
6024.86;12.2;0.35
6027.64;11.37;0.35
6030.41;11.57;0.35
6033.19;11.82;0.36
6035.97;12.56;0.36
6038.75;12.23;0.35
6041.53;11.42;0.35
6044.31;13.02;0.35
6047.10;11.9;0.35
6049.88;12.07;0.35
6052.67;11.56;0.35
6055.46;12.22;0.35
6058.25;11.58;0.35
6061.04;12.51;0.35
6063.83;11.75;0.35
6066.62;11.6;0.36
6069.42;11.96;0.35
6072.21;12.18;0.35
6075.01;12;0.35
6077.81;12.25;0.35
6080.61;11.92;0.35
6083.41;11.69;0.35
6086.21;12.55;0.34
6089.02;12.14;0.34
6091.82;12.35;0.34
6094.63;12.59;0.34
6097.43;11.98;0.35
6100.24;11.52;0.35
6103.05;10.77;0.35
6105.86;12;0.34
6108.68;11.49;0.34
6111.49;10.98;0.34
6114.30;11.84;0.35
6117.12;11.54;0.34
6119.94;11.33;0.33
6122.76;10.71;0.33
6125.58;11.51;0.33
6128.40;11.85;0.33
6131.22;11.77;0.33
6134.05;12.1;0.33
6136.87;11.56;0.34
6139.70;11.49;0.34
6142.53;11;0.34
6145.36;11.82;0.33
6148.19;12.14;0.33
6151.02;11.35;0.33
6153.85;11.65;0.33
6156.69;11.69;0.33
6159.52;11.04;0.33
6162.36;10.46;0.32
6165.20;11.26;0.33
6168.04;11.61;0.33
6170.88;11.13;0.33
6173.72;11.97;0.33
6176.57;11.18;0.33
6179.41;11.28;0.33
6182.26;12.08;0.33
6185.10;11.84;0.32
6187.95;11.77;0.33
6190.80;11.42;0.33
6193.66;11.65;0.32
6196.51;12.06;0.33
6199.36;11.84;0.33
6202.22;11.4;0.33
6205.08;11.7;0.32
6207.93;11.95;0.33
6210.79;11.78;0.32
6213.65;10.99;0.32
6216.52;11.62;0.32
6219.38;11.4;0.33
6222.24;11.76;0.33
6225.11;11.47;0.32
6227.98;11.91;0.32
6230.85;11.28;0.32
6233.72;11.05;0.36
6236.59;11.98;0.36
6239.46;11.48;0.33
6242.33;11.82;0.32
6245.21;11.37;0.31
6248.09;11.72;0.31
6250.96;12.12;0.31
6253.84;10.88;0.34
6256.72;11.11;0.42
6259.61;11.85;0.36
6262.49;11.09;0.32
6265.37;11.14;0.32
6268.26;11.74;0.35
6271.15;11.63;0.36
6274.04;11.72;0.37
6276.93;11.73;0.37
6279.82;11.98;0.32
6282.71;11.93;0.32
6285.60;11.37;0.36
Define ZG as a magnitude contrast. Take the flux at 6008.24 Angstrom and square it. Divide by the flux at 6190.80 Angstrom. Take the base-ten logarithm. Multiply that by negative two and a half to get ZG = -2.74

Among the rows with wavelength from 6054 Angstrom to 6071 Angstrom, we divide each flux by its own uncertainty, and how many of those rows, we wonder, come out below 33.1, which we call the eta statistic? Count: 2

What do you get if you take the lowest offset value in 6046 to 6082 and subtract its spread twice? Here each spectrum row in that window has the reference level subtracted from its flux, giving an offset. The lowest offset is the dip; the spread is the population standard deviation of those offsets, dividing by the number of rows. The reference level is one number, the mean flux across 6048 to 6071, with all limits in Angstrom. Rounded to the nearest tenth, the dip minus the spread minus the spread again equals -0.9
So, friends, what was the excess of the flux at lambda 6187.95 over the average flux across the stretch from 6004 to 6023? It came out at -0.12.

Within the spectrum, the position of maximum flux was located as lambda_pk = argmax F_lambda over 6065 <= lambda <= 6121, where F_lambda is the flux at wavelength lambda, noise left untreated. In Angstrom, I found 6094.63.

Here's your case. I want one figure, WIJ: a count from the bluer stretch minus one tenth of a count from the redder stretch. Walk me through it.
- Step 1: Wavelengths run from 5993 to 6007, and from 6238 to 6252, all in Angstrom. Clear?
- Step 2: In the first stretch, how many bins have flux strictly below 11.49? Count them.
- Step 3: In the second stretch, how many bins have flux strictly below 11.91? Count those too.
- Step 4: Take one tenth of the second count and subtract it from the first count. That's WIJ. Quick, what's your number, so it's 0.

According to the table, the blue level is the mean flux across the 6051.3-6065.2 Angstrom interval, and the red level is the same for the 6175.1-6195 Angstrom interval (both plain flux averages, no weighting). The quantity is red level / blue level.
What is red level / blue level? 0.97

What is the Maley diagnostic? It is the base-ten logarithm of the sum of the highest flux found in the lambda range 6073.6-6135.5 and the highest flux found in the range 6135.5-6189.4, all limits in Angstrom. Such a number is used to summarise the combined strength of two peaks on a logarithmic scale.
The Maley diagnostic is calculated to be 1.393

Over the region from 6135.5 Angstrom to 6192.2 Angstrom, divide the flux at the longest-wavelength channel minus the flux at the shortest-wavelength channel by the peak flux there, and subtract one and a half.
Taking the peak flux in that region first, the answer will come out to -1.51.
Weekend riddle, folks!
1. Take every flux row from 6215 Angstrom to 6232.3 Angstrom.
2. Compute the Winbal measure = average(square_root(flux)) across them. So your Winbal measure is 3.40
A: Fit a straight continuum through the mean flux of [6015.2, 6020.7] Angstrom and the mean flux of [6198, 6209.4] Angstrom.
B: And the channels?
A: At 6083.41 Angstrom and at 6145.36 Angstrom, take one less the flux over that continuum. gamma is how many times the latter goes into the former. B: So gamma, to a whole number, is 0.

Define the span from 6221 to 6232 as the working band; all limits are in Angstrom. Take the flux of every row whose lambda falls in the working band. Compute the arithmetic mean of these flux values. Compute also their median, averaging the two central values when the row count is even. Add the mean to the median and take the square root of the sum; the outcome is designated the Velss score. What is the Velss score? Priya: 4.82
